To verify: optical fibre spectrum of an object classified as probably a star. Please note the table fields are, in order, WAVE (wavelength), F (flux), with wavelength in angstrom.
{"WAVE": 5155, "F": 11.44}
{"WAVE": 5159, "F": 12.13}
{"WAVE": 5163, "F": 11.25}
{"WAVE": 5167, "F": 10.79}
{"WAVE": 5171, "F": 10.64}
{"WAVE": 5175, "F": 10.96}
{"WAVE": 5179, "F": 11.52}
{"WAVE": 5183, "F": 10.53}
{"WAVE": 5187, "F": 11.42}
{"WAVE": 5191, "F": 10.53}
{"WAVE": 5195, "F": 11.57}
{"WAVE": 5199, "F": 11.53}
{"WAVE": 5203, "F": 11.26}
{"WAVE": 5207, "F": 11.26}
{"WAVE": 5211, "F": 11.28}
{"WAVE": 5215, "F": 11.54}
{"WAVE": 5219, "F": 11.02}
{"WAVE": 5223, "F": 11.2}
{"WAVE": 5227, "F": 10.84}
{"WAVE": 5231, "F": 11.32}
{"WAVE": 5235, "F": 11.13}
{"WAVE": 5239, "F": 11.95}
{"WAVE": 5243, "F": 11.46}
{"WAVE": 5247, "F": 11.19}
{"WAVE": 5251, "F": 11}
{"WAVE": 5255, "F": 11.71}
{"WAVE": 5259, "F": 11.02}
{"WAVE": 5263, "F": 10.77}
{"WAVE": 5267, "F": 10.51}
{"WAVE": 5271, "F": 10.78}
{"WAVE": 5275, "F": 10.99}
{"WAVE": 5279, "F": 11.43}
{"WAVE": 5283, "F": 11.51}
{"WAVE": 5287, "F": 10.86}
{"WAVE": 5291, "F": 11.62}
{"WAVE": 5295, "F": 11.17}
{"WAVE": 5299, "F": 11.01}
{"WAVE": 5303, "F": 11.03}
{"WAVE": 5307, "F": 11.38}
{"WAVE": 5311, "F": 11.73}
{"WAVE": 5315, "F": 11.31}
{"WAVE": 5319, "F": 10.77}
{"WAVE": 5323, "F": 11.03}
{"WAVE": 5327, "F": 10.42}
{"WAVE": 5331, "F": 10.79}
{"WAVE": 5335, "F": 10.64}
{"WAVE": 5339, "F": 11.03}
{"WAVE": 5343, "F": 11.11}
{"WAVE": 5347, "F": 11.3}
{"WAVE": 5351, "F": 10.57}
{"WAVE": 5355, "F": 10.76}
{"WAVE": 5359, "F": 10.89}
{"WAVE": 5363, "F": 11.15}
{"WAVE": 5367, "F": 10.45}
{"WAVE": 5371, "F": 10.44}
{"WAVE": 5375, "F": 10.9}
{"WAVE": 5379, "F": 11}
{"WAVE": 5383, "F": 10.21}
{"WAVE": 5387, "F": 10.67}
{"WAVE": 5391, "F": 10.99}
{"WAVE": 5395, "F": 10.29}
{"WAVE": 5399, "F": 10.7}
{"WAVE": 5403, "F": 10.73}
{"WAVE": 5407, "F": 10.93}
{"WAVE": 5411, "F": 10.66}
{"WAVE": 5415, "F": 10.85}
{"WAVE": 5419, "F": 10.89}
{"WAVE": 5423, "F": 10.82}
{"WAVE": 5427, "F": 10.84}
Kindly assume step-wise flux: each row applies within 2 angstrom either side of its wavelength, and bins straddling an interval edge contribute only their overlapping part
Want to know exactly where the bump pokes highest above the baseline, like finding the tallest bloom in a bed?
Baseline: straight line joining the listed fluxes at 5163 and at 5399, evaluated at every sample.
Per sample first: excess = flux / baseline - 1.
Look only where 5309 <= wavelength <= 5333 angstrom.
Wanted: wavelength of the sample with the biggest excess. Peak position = 5311 angstrom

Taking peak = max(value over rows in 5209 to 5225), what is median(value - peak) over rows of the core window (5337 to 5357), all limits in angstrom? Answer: -0.51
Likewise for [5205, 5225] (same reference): -0.28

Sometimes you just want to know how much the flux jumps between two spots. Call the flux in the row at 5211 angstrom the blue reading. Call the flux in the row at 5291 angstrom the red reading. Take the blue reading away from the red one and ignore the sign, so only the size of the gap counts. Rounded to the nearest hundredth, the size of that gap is 0.34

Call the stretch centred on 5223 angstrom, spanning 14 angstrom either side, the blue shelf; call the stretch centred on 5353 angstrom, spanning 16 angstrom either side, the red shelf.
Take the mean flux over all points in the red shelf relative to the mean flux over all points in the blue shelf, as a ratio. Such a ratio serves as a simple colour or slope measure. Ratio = 0.975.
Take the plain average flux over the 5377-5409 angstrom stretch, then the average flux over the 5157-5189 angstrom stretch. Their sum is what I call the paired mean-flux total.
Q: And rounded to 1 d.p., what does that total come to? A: 21.8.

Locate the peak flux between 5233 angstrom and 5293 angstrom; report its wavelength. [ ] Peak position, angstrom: 5239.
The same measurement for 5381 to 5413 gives 5391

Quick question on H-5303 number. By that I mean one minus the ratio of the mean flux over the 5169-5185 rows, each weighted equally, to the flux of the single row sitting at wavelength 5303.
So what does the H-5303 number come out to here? 0.011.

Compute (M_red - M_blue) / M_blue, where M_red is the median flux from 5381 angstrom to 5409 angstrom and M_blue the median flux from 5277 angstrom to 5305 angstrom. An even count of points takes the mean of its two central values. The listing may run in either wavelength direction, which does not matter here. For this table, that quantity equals -0.042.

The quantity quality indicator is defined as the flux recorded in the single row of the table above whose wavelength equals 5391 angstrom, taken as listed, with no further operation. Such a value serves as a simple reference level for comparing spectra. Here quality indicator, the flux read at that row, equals 10.99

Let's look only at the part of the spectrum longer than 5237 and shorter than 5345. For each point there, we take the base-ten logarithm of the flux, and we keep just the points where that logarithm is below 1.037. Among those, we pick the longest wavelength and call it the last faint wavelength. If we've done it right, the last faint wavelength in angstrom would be 5335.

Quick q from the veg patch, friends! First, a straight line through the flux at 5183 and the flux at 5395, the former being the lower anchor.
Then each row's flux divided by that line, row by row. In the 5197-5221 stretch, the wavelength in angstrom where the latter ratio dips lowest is 5219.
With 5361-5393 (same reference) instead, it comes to 5383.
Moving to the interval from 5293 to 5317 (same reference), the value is 5299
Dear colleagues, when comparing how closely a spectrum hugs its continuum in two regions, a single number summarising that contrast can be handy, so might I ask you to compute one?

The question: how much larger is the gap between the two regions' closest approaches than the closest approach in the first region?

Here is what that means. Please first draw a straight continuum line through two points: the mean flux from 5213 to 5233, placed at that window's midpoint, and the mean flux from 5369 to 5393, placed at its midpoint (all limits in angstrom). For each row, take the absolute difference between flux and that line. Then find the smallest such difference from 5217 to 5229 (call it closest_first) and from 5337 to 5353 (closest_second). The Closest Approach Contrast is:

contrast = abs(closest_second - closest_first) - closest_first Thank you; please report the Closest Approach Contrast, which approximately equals 0.168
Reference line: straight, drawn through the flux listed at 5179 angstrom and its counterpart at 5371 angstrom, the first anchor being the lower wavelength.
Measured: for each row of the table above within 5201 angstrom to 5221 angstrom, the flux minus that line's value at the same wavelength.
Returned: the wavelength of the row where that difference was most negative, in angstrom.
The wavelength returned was 5219 angstrom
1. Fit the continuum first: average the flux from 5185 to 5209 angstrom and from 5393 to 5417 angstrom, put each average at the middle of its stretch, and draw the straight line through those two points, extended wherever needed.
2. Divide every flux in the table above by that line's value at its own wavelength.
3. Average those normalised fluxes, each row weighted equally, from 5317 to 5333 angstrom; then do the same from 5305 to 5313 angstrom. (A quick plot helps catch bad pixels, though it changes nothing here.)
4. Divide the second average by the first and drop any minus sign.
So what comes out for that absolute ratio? 1.07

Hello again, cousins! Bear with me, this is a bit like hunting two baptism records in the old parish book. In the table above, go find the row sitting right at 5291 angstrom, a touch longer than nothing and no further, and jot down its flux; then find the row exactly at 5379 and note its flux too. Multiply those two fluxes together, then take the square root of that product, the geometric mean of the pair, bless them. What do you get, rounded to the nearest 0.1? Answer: 11.3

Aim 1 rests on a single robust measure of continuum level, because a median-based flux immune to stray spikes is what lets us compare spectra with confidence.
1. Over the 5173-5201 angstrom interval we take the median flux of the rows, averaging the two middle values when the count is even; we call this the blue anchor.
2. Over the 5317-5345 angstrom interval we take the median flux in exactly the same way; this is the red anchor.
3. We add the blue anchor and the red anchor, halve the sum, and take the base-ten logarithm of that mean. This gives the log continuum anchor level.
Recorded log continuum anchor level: 1.05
